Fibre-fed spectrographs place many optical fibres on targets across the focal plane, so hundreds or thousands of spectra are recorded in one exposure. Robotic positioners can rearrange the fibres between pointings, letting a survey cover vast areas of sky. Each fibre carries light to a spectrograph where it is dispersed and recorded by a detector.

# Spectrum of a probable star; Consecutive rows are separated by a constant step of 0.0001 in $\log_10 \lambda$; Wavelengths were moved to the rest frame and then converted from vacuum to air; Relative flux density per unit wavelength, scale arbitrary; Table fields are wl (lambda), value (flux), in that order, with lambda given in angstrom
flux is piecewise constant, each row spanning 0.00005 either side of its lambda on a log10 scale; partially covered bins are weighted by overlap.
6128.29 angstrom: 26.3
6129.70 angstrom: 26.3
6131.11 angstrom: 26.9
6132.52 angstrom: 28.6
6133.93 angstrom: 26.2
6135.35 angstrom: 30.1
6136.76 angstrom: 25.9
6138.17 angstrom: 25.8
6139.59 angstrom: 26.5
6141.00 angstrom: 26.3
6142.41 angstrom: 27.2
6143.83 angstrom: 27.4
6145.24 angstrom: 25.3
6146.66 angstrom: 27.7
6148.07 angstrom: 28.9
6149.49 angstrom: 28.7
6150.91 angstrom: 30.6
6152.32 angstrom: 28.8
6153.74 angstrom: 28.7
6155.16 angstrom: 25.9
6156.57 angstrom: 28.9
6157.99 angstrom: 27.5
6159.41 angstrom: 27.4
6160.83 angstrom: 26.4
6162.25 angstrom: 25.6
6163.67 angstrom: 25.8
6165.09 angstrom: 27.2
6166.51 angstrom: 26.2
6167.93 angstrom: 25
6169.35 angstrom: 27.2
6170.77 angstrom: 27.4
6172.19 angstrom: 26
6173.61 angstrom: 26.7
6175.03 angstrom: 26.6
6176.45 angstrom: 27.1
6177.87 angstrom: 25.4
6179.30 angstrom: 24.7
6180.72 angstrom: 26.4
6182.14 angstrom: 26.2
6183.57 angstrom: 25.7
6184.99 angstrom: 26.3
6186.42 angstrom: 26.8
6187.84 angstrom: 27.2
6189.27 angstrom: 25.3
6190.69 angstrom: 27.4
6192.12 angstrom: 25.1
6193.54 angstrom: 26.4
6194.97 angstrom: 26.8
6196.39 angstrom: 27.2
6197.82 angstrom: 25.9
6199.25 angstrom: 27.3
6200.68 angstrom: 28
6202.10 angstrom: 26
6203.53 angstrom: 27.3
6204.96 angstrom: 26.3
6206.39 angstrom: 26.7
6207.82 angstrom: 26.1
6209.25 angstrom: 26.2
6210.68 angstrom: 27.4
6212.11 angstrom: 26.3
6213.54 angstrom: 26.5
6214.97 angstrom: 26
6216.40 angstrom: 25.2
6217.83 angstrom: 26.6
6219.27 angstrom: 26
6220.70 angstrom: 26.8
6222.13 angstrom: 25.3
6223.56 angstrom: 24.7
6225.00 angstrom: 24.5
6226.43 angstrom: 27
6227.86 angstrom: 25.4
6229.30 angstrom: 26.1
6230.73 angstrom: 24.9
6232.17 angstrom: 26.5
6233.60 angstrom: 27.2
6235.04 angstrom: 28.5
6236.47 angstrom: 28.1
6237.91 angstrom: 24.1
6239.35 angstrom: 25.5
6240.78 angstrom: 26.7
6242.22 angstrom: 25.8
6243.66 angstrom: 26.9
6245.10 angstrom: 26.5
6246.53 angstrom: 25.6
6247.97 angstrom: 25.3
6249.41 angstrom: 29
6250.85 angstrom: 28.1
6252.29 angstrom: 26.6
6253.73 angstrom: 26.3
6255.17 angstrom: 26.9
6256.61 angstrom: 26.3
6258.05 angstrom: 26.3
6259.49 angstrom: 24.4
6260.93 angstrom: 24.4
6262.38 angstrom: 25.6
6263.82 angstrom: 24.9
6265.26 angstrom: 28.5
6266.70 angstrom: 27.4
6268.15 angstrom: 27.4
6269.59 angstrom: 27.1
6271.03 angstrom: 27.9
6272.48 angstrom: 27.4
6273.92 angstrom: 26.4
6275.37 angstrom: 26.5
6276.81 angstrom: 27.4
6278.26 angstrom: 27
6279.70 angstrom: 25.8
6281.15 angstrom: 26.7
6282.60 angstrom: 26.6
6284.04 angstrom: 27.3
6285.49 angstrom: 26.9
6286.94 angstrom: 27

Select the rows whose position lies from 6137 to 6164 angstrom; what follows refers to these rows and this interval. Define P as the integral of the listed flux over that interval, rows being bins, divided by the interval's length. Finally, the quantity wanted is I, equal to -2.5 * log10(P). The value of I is -3.59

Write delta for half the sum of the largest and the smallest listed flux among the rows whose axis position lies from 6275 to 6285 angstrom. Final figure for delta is 26.6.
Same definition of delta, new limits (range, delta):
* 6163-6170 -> 26.1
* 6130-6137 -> 28.0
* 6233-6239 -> 26.3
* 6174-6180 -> 25.9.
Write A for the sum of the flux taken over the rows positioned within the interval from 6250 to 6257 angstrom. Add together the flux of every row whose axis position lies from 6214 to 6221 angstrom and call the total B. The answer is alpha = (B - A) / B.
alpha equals -0.03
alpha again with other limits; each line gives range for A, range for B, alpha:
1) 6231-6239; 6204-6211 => -0.01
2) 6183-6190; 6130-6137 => 0.05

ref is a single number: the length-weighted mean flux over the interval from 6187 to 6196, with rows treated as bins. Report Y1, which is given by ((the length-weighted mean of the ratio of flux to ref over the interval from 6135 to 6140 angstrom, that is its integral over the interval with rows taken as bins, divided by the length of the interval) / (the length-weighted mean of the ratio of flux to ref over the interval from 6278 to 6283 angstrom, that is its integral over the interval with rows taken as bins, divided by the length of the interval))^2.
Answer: 1.03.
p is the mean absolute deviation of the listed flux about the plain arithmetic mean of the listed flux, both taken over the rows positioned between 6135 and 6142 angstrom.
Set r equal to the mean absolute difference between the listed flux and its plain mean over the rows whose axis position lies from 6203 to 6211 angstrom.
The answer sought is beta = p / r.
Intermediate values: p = 1.27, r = 0.47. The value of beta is 2.7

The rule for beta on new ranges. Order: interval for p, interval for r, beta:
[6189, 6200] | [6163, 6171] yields 0.9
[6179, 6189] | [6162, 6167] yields 1.1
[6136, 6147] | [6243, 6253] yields 0.7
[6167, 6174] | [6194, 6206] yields 1.3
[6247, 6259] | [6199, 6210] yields 1.4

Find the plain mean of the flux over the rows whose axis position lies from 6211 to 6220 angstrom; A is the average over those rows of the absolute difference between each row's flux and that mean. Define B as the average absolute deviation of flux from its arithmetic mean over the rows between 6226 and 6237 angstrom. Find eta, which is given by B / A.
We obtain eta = 2.7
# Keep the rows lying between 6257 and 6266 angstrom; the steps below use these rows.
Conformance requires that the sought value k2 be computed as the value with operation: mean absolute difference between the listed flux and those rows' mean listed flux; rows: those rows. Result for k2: 1.14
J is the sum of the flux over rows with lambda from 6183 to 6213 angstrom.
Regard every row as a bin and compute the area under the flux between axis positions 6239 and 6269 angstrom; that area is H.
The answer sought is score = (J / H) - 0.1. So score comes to 0.60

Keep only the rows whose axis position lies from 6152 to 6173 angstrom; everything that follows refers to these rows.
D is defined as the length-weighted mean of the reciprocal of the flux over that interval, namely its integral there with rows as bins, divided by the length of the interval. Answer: 0.0372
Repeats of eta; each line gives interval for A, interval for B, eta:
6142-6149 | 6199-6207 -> 0.7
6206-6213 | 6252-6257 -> 0.6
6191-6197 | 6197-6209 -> 1.0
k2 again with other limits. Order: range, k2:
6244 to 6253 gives 1.13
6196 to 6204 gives 0.67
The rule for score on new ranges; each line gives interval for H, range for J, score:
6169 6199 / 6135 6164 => 0.63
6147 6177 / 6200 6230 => 0.57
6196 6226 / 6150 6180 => 0.62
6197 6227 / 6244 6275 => 0.61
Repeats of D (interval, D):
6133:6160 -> 0.0364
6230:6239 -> 0.0379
